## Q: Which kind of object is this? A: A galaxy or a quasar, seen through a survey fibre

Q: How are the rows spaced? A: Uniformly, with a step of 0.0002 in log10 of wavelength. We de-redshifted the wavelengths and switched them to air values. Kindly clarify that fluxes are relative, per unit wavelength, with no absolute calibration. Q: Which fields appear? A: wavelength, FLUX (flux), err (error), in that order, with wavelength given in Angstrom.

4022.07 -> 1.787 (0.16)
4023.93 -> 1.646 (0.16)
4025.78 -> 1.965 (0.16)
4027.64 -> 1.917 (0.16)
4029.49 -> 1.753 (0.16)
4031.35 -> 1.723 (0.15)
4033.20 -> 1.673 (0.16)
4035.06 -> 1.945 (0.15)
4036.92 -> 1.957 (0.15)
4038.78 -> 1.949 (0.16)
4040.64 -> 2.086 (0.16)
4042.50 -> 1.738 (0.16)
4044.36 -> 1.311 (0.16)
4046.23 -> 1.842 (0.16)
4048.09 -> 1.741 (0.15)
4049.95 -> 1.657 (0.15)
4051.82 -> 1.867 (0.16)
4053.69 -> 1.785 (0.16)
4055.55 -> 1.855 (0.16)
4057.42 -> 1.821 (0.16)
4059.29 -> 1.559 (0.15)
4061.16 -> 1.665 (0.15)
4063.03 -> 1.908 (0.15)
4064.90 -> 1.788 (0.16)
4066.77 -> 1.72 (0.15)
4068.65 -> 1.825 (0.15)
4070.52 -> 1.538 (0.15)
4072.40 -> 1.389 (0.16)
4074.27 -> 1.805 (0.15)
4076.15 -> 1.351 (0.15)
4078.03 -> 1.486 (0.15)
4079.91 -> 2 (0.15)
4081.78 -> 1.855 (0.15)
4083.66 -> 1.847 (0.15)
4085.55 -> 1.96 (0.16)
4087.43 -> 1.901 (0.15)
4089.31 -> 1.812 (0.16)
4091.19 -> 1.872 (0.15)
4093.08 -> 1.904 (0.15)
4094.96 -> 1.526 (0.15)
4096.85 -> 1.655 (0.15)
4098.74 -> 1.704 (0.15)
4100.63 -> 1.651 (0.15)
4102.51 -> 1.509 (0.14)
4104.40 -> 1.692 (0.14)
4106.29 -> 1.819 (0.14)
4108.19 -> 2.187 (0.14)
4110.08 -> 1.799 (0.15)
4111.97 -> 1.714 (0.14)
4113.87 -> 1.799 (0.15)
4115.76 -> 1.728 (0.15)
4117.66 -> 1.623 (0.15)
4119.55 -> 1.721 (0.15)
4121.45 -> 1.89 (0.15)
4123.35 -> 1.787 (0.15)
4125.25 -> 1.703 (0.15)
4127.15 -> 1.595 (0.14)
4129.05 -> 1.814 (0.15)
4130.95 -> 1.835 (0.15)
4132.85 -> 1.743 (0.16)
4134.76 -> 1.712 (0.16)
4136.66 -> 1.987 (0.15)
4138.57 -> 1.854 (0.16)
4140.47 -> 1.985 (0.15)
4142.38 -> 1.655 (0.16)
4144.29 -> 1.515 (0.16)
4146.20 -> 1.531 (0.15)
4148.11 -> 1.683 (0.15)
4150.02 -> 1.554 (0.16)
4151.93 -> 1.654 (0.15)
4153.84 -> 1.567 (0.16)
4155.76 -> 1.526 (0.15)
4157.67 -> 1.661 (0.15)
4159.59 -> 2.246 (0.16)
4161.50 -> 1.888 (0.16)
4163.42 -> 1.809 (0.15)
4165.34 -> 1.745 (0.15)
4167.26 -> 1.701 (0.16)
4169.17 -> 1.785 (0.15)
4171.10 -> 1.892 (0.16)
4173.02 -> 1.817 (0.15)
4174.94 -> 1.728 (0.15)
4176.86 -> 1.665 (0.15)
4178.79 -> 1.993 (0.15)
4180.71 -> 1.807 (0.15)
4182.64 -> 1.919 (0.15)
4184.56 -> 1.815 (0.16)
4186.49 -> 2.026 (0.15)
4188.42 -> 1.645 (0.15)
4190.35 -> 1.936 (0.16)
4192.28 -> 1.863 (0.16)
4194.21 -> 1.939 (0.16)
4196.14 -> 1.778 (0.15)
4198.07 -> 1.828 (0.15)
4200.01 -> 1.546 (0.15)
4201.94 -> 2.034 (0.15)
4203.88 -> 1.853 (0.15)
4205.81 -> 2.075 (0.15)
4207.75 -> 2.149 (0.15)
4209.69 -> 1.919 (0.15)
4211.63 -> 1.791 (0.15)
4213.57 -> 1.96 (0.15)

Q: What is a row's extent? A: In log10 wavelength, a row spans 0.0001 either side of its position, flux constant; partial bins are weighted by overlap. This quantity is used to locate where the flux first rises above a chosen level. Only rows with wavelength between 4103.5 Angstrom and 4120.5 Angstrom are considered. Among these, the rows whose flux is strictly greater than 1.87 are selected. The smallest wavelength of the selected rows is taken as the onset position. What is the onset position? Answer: 4108.19 Angstrom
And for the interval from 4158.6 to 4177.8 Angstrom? 4159.59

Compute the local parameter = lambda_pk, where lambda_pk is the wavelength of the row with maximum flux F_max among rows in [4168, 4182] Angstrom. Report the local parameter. 4178.79 Angstrom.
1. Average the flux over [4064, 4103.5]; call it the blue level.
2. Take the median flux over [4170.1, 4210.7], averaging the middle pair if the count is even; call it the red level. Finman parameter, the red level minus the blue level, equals 0.14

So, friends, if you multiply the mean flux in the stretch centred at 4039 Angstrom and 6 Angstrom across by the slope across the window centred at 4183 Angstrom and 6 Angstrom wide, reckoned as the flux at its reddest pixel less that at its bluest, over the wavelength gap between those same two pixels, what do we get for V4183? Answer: 0.00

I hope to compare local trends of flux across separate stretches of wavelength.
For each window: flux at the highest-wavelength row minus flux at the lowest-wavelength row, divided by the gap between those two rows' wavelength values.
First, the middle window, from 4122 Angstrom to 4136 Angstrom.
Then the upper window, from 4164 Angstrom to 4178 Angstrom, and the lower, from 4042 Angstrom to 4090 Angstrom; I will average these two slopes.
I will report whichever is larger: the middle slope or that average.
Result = -0.0027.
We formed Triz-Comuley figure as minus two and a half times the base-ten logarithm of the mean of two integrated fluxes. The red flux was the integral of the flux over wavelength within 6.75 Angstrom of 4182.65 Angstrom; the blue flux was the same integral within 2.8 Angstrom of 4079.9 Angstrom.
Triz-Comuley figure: -3.1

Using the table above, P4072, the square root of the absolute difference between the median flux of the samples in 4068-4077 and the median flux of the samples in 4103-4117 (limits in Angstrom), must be 0.51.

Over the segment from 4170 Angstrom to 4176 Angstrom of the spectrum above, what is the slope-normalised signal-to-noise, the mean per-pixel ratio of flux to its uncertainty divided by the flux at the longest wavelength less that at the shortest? -72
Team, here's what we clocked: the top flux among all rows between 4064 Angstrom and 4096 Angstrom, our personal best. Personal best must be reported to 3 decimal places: 2.000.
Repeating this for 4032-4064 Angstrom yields 2.086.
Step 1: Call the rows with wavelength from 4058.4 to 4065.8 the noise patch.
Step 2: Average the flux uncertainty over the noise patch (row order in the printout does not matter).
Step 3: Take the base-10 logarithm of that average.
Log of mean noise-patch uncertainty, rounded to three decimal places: -0.817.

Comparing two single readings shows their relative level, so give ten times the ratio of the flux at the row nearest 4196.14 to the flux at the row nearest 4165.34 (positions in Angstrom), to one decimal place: 10.2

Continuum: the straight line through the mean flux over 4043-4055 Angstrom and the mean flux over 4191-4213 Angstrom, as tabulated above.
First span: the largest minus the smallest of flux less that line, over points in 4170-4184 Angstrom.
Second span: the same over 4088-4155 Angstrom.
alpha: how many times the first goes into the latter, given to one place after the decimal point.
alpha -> 2.2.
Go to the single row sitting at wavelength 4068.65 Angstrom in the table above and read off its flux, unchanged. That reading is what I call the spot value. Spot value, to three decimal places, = 1.825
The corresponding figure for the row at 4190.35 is 1.936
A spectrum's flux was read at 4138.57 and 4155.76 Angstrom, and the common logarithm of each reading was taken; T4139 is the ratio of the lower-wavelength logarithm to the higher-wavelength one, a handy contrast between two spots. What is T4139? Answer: 1.46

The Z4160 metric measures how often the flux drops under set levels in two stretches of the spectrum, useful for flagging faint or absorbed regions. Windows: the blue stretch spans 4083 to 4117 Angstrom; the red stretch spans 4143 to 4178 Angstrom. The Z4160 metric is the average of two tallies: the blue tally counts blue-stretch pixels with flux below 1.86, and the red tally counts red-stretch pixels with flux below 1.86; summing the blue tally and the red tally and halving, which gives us 14.0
